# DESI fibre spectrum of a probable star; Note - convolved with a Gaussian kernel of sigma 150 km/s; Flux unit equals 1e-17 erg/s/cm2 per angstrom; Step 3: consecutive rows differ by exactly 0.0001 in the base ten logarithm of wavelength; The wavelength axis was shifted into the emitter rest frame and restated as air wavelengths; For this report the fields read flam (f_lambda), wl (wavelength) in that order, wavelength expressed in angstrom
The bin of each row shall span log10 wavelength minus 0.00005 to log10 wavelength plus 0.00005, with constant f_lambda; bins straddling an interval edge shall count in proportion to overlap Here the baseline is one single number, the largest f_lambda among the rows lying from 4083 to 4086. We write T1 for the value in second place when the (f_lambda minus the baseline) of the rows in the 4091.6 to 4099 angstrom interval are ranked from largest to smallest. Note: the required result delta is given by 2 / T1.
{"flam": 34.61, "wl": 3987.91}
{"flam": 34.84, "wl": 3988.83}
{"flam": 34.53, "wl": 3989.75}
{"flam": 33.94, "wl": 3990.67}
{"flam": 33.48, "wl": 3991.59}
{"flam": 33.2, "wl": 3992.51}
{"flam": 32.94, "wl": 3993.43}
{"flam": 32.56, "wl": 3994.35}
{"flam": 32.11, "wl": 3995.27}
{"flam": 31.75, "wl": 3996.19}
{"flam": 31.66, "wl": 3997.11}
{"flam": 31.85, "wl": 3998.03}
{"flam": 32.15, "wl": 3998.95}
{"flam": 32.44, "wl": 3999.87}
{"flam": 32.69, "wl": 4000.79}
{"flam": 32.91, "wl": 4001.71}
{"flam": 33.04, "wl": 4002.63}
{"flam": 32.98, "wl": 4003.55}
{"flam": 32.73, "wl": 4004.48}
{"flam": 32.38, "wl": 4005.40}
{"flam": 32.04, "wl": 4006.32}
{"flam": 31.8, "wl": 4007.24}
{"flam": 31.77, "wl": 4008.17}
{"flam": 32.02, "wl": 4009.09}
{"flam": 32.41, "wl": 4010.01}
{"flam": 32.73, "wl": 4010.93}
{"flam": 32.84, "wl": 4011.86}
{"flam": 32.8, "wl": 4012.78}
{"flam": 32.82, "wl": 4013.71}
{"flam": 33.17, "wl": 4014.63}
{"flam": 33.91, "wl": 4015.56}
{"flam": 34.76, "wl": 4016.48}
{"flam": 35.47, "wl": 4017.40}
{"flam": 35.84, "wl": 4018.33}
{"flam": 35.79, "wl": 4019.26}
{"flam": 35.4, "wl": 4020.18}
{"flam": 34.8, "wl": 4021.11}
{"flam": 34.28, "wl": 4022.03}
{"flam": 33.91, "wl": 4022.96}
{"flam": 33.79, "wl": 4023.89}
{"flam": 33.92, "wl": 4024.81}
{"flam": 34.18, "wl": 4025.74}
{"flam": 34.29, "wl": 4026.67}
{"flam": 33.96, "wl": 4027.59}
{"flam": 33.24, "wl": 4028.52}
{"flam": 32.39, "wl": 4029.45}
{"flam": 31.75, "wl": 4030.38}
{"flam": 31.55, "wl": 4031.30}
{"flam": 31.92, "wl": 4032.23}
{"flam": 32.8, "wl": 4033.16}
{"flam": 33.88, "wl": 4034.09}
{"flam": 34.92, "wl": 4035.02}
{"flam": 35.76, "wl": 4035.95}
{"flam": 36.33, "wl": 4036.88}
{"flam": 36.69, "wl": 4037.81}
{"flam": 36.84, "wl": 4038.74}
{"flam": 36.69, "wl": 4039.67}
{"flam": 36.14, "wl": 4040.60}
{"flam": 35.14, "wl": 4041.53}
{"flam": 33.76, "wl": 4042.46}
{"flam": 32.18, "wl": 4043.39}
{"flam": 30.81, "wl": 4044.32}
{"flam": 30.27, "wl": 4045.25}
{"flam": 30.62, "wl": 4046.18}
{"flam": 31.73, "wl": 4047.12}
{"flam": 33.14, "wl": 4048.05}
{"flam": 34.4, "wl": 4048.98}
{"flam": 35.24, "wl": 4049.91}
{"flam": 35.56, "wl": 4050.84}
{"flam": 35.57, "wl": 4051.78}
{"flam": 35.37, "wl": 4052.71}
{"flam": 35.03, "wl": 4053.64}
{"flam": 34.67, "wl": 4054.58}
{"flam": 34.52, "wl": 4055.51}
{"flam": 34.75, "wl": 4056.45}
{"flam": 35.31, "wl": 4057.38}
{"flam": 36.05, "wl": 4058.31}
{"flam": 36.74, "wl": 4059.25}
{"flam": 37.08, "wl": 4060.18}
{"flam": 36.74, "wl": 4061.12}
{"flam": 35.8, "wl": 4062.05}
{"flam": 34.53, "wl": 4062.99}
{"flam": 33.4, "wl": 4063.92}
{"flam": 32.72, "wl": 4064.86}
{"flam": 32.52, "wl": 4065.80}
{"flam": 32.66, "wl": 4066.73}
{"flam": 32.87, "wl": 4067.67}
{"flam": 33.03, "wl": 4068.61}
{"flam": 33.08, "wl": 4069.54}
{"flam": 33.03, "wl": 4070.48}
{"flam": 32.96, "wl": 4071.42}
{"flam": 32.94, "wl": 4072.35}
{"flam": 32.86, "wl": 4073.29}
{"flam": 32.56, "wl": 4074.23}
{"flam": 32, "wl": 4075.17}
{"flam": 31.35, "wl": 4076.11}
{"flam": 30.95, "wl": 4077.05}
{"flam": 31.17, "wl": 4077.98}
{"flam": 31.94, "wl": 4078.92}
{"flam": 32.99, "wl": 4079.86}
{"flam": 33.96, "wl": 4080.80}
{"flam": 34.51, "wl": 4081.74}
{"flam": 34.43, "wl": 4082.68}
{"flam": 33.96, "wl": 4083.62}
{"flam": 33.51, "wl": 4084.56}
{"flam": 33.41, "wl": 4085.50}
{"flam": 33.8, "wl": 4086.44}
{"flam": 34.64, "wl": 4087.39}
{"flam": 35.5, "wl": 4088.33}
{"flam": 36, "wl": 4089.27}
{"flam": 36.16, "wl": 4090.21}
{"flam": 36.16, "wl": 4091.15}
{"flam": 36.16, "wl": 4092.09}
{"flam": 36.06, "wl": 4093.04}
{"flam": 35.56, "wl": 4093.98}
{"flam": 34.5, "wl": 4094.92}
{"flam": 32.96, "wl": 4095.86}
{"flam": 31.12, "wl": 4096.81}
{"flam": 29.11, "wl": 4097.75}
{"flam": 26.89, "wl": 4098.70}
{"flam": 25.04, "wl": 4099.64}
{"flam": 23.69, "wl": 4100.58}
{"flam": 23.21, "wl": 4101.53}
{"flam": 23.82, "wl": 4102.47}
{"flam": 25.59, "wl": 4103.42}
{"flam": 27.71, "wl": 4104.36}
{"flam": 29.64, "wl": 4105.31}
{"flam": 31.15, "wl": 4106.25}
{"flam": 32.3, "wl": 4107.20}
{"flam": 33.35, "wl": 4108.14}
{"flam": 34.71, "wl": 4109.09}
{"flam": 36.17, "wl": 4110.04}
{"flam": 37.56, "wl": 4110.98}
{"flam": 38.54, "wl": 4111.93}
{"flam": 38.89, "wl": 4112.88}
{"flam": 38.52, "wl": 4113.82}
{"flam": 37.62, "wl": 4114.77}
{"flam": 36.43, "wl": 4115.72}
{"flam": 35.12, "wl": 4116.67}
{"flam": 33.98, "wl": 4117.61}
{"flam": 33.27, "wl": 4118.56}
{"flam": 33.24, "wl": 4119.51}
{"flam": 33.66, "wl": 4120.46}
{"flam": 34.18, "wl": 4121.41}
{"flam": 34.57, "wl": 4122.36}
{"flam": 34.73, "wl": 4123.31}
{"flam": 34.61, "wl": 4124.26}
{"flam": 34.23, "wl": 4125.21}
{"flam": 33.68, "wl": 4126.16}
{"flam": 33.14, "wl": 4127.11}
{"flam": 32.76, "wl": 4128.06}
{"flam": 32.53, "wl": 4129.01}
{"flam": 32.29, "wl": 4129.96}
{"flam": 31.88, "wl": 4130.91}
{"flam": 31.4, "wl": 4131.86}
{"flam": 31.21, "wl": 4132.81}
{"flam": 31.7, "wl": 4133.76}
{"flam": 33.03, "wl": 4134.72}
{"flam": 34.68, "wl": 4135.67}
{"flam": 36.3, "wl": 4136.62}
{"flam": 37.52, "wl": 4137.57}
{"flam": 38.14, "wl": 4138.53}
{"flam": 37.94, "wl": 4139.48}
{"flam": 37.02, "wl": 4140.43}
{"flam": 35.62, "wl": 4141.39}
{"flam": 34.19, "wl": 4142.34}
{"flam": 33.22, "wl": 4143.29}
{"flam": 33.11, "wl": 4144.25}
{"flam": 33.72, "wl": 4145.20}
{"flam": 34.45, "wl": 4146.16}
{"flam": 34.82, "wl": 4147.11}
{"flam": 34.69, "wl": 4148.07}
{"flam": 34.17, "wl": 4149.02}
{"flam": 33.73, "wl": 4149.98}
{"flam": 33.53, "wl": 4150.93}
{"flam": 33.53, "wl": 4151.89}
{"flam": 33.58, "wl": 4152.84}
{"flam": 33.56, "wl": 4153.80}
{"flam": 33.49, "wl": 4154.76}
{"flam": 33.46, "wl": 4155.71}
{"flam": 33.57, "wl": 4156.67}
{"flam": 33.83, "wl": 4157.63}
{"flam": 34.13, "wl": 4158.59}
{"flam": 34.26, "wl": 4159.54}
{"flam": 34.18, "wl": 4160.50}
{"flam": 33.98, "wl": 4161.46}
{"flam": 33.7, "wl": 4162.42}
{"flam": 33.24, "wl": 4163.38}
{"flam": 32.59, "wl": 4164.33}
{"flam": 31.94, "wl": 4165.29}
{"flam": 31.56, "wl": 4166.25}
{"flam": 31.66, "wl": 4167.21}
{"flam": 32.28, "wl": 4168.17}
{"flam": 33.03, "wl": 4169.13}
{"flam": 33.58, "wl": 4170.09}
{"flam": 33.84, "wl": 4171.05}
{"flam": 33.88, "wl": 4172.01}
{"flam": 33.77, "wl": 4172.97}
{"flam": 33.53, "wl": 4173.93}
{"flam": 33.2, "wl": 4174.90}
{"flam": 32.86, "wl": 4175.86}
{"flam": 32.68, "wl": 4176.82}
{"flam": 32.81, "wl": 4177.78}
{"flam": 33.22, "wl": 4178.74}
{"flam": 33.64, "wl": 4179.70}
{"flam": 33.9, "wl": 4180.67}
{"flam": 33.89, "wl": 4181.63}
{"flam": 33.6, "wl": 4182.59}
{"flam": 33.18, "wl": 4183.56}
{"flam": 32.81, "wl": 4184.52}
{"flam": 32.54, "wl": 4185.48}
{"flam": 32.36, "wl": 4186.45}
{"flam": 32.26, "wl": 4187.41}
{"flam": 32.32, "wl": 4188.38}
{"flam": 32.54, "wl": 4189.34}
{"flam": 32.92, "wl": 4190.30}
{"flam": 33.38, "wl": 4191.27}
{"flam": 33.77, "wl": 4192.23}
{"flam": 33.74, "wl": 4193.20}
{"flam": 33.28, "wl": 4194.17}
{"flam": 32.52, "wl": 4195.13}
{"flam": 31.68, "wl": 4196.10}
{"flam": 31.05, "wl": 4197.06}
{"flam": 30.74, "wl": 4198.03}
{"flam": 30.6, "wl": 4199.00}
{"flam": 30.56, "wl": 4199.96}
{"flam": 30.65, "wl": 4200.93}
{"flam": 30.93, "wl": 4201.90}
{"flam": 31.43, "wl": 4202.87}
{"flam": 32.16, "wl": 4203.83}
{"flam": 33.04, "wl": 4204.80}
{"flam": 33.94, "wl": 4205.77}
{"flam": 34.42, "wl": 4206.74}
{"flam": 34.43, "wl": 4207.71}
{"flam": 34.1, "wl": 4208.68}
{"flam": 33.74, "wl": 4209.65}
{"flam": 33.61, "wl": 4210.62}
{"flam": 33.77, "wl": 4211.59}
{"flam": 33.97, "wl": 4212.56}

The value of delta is 1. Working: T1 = 2.1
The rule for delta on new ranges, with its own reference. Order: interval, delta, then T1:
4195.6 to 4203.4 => -1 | -2.5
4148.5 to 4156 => -9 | -0.2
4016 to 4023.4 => 1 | 1.8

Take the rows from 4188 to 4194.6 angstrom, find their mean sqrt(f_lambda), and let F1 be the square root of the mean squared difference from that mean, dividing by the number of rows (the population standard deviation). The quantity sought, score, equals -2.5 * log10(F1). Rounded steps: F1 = 0.05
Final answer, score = 3.4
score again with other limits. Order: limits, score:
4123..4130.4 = 2.8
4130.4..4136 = 2.4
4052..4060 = 3.1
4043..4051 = 1.9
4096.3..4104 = 1.5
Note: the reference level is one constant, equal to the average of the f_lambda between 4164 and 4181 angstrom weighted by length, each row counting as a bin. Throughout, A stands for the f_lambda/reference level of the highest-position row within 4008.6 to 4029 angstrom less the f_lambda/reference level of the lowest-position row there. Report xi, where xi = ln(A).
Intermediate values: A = 0.04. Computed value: -3.3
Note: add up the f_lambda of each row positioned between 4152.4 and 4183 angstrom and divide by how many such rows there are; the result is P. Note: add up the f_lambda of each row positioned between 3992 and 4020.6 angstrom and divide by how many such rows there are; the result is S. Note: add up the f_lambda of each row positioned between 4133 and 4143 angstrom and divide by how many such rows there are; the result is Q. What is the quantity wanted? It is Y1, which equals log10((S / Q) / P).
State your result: -1.56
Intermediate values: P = 33.3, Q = 35.6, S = 33.0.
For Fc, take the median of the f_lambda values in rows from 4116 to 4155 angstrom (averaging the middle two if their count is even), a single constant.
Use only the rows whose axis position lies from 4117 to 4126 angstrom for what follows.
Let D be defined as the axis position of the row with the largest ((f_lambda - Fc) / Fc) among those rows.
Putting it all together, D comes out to 4123.31 angstrom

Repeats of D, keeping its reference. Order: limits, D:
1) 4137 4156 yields 4138.53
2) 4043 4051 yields 4050.84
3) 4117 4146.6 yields 4138.53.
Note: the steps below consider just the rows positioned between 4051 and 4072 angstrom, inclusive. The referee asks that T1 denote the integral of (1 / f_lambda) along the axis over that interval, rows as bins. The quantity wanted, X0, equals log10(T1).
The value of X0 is -0.215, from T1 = 0.610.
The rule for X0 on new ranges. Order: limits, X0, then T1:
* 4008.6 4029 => -0.220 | 0.602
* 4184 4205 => -0.184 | 0.654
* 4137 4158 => -0.216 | 0.608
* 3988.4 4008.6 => -0.209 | 0.618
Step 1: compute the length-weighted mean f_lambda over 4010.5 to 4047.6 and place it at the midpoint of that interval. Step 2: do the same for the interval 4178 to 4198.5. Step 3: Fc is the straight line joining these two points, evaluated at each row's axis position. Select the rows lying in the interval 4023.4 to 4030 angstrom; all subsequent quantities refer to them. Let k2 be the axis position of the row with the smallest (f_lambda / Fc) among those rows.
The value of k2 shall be 4029.45 angstrom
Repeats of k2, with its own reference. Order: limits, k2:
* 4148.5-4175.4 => 4166.25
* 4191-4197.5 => 4197.06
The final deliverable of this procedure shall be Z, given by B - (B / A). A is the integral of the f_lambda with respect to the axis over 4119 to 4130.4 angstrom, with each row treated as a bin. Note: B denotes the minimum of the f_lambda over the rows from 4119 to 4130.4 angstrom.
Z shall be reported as 32.2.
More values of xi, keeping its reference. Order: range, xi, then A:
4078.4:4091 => -2.1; 0.13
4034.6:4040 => -2.9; 0.05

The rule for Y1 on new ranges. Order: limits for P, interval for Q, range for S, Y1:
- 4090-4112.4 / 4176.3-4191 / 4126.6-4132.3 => -1.51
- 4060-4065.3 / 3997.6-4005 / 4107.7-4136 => -1.52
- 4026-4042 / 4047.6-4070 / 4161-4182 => -1.56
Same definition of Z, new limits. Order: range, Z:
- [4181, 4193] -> 32.2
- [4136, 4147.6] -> 33.0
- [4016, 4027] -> 33.7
